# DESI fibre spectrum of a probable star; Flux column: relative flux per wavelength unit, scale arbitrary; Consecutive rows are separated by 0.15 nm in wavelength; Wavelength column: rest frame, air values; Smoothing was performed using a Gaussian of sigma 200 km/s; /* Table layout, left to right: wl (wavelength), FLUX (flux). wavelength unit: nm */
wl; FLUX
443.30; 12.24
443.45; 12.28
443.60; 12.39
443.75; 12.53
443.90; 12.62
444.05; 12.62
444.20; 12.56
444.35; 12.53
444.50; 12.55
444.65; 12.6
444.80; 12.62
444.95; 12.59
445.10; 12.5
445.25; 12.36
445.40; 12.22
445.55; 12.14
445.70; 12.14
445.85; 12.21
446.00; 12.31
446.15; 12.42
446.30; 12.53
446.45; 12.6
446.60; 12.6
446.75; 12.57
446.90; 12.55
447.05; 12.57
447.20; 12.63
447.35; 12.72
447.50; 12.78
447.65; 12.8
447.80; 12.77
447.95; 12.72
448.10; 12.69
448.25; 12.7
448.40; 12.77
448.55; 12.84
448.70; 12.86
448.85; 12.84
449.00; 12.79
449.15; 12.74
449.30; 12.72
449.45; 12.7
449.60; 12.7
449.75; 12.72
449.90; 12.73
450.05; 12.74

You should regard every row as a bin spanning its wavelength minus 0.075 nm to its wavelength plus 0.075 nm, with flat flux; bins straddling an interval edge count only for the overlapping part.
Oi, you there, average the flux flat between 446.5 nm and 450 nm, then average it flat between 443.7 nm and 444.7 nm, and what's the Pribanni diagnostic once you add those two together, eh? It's 25.29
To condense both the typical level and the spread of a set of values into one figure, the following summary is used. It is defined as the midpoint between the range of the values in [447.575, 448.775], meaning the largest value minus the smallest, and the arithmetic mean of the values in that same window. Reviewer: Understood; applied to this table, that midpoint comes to 6.47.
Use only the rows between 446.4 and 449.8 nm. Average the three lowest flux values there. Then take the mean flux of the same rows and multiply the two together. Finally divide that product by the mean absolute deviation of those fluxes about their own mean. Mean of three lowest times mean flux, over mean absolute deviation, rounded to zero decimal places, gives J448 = 2263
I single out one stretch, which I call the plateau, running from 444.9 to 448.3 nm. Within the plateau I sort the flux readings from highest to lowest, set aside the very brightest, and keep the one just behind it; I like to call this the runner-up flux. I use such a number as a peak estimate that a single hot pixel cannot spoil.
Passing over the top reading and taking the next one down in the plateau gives 12.78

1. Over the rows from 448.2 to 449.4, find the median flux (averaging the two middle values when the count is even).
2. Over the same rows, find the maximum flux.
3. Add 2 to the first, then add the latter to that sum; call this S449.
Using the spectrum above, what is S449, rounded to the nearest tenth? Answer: 27.6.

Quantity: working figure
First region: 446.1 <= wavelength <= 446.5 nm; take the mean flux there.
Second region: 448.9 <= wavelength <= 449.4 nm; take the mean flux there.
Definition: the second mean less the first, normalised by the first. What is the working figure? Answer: 0.019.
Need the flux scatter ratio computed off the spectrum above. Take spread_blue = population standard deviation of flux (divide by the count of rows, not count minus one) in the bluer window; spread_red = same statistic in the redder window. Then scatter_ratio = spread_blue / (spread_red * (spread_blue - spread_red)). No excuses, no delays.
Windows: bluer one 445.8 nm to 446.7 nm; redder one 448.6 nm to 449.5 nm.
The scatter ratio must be 28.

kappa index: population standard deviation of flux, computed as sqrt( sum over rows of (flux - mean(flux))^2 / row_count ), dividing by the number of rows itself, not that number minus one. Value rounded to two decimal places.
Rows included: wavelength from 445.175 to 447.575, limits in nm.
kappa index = 0.20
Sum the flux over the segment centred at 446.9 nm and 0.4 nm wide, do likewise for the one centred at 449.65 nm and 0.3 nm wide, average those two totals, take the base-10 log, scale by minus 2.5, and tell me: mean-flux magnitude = -3.75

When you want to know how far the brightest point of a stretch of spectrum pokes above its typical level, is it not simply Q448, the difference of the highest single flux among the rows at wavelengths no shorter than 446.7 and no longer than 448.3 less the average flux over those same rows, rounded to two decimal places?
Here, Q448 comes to 0.12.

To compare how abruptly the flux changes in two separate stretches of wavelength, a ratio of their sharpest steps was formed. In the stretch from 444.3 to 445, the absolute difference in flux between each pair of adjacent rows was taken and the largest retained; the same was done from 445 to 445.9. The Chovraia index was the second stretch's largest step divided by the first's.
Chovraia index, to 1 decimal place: 2.8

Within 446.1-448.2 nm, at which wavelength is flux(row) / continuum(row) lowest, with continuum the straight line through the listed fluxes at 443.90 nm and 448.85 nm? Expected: 446.15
